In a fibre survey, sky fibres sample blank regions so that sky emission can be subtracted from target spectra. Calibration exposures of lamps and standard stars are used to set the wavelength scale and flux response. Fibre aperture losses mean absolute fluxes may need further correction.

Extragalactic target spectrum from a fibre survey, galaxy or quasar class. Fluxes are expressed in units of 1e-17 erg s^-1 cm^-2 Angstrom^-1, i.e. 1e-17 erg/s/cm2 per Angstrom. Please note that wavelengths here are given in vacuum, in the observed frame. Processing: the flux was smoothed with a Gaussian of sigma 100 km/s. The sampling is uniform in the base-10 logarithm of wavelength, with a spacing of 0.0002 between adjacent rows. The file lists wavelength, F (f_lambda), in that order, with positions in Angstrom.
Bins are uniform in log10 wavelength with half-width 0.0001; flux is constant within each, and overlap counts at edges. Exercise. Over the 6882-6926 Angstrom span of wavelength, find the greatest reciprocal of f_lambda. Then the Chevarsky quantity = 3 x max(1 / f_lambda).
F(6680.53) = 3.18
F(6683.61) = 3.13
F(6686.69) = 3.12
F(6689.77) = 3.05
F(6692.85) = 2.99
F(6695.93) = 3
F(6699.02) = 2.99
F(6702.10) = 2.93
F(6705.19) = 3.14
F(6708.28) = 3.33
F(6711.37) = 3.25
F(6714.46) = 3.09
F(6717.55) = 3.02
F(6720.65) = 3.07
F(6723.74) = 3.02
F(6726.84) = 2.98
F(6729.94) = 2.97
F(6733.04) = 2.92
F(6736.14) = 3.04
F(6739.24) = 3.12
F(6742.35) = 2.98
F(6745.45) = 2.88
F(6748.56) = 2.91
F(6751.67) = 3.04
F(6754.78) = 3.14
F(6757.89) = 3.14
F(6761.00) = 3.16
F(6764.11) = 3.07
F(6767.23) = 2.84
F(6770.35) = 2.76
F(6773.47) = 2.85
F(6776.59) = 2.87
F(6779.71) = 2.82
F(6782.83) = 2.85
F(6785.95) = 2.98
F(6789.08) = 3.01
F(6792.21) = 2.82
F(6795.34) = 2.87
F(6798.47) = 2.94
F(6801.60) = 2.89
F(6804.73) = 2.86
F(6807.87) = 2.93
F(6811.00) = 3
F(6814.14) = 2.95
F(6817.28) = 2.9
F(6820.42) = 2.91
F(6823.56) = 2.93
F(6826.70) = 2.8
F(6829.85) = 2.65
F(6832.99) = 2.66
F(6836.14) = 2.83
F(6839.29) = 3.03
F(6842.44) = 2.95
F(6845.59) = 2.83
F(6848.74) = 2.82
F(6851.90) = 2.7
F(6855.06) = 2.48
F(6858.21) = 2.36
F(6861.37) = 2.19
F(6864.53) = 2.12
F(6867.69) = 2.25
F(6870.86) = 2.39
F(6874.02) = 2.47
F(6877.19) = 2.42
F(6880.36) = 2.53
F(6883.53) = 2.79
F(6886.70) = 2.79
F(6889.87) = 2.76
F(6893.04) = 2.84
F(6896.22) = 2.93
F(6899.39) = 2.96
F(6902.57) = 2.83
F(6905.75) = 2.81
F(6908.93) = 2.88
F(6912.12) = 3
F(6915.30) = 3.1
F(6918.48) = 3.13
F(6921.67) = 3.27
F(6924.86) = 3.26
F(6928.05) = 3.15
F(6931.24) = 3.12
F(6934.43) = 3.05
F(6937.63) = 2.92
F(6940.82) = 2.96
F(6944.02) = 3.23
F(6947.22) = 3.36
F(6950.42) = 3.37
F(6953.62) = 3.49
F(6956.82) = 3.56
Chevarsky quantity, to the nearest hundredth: 1.09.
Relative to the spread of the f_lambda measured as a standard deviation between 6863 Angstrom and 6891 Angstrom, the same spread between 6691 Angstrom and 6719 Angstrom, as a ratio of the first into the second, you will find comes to 0.56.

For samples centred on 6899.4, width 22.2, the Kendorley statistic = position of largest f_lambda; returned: 6899.39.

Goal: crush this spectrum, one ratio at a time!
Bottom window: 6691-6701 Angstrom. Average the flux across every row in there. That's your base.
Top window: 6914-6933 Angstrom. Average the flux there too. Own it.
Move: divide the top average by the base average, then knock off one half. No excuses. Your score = 0.56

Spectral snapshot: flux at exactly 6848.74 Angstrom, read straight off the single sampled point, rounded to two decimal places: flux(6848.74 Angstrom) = 2.82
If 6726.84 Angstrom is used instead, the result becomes 2.98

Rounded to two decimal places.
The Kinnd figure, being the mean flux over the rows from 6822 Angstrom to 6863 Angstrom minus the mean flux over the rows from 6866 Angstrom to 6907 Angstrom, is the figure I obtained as 0.04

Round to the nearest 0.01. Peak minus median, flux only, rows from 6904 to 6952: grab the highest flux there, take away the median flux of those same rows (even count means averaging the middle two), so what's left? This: 0.25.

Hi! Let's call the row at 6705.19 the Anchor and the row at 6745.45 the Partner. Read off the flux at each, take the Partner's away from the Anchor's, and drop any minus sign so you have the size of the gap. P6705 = 0.26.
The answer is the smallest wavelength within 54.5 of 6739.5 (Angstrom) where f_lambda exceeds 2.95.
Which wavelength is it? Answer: 6686.69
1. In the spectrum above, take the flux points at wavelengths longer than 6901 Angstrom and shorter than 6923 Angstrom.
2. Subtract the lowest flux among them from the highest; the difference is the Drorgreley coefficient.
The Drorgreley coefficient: 0.46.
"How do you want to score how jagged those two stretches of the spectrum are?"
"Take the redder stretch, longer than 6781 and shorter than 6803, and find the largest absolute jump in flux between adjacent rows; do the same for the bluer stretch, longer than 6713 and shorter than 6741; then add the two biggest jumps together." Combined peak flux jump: 0.310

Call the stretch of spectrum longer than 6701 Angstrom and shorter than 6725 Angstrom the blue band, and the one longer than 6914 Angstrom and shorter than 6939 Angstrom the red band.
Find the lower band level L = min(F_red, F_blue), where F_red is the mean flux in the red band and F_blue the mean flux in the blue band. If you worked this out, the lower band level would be 3.11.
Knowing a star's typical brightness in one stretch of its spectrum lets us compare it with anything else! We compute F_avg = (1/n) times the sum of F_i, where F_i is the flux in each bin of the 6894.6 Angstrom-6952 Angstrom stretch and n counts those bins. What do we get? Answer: 3.07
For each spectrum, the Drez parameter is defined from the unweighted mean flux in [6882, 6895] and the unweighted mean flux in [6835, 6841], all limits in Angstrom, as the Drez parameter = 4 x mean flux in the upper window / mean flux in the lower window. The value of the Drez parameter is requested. 3.8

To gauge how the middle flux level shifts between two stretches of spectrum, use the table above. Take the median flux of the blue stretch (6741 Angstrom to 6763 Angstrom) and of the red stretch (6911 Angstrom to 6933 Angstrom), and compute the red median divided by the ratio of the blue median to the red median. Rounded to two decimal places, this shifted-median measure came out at 3.22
